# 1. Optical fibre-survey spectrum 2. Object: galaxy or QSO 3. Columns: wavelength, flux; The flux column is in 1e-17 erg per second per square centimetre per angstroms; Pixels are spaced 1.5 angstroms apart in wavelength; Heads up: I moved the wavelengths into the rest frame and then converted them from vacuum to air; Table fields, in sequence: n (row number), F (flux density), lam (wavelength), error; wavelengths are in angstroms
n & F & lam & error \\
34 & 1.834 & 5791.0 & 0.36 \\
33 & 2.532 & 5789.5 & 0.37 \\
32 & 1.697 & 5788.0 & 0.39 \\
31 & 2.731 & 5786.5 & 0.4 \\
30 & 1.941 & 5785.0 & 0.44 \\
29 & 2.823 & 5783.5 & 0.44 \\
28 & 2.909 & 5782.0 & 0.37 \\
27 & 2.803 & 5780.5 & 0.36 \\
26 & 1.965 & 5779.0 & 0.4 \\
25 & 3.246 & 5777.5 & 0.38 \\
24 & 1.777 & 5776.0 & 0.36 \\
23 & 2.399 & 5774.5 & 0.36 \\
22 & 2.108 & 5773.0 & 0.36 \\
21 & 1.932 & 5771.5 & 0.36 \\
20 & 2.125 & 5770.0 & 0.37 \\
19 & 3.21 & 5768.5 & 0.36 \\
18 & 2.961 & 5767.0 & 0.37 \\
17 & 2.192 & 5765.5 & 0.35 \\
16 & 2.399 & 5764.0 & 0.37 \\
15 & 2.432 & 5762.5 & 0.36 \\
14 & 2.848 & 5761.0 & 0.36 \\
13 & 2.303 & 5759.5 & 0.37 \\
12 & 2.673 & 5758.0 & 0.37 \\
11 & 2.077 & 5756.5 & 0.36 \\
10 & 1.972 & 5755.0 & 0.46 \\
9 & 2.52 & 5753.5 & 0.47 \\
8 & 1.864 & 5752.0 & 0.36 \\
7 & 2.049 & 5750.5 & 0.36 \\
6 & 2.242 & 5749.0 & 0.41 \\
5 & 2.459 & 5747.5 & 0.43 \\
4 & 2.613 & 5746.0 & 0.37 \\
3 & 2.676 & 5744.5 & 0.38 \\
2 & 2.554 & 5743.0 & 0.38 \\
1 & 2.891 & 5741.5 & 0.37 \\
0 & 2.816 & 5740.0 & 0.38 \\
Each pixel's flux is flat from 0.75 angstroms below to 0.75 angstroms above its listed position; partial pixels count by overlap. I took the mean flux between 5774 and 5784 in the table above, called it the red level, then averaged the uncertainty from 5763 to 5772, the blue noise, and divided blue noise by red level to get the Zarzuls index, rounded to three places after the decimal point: 0.142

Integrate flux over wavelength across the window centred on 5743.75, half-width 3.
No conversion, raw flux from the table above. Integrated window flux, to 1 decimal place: 16.1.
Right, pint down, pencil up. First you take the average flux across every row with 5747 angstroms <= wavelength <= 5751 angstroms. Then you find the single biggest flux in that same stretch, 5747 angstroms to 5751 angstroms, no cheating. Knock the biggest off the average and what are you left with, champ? -0.21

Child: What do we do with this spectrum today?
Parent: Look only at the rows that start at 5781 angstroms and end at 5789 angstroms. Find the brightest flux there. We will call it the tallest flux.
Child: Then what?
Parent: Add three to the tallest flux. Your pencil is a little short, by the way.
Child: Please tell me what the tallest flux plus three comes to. 5.91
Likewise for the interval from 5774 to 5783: 6.25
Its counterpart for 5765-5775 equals 6.21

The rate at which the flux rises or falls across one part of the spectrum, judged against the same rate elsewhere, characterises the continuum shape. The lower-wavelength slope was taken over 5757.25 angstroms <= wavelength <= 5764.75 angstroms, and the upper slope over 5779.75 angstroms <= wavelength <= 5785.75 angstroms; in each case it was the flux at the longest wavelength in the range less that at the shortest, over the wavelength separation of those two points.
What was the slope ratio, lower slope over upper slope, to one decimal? 0.2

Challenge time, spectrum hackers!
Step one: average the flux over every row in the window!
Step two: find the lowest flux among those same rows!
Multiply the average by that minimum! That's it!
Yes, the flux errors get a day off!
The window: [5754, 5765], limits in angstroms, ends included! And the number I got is 4.7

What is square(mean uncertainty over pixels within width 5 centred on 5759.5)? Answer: 0.134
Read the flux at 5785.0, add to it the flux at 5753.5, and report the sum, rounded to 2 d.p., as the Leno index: 4.46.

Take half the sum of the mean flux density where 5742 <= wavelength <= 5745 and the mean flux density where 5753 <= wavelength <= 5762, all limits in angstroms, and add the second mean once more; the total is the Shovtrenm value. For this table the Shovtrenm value 4.91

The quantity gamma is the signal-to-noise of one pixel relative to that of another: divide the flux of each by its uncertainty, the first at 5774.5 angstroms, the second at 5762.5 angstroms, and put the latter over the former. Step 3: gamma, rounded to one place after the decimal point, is 1.0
